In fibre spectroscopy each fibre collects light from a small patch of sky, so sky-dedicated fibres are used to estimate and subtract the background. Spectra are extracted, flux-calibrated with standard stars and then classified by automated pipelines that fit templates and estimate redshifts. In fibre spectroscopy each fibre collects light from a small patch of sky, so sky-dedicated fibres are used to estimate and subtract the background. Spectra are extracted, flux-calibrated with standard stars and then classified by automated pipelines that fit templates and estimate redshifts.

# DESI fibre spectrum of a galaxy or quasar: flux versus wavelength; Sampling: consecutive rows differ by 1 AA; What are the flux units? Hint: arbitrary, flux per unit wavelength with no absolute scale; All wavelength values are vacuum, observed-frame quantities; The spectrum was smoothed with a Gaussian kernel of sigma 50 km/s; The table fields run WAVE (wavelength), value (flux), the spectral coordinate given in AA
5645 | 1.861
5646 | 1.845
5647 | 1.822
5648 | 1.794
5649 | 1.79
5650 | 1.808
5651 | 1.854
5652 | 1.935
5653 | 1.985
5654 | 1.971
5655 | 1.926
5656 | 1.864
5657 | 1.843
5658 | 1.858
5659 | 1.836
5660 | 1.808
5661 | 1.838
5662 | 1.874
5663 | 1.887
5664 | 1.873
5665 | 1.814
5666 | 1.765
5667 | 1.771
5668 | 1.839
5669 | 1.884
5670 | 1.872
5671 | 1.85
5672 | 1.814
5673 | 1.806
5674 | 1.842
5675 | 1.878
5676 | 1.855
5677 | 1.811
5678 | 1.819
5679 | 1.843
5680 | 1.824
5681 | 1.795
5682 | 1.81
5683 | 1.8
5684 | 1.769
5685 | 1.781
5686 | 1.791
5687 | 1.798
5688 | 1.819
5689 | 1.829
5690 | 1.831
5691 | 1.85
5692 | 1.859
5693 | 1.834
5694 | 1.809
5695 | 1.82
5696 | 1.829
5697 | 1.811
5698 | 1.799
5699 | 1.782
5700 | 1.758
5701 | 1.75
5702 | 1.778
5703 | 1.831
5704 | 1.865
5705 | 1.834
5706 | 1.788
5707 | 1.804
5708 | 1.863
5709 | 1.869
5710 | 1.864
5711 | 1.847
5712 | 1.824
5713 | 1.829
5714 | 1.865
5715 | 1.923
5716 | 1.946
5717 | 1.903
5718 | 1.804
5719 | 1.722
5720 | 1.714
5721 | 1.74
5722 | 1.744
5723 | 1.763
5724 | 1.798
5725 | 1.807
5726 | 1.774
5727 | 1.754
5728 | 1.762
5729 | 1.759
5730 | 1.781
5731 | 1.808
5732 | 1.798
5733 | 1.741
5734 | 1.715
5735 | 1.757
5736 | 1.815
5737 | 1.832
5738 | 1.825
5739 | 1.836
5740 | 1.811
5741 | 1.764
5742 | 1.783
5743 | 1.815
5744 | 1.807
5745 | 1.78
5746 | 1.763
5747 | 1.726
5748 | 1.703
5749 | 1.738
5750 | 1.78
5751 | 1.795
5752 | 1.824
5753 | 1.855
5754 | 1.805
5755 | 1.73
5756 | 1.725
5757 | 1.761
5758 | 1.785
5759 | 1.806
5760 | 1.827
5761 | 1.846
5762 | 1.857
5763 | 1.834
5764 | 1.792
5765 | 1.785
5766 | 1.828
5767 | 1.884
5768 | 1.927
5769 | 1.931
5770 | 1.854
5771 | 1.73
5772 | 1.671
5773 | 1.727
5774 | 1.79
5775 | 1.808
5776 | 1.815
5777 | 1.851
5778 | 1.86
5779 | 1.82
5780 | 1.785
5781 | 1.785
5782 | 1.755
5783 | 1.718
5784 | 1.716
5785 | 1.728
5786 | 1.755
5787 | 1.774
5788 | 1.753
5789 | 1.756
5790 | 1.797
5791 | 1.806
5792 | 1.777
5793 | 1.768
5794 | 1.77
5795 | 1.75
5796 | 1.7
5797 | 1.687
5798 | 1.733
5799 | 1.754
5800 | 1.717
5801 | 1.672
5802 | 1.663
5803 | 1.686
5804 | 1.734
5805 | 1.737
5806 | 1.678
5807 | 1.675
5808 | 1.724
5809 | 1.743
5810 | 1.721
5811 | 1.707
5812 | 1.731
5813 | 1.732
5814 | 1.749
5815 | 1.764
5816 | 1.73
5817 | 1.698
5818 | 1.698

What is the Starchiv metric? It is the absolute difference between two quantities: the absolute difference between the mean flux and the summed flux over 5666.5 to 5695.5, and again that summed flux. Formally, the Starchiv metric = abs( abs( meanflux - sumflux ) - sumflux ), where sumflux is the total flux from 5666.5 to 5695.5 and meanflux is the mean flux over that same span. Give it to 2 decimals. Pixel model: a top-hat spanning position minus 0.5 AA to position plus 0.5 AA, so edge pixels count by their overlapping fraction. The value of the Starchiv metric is 1.82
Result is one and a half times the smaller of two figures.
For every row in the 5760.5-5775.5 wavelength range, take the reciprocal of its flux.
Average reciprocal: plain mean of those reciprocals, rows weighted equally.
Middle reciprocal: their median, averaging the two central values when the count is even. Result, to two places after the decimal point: 0.82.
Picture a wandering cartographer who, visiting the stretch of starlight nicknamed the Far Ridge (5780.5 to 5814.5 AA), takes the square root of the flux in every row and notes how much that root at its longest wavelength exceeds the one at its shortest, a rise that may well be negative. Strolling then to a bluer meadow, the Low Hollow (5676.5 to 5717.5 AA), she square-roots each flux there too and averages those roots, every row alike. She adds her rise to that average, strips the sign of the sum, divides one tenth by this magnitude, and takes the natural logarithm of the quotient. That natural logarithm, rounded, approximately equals -2.59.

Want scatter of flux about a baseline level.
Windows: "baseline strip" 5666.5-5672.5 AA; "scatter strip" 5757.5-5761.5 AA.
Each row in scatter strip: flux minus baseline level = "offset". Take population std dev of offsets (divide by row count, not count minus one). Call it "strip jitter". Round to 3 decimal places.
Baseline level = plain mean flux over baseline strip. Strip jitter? 0.023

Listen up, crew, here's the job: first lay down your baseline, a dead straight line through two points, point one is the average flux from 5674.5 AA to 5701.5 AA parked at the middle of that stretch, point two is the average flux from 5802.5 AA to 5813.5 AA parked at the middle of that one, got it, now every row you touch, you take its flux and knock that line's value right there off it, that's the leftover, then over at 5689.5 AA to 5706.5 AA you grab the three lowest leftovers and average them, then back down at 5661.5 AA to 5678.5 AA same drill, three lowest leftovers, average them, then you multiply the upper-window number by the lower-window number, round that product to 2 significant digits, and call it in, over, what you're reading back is 0.0020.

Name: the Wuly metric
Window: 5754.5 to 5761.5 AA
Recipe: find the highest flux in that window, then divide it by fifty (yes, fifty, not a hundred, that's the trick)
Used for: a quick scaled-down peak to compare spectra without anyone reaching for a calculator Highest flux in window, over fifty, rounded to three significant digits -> 0.0369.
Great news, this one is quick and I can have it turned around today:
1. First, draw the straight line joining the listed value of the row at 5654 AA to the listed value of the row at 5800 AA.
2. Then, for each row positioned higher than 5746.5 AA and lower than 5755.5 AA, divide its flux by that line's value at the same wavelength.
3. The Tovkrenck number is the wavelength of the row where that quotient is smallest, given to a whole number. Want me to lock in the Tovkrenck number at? 5748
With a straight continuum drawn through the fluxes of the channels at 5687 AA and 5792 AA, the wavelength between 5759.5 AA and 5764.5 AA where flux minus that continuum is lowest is 5764 AA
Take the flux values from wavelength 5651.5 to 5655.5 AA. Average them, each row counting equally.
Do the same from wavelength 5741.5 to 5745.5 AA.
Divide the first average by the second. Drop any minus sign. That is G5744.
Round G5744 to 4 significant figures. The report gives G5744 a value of 1.088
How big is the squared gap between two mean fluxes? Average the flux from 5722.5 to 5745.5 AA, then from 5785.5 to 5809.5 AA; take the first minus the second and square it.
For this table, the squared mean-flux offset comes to 0.0028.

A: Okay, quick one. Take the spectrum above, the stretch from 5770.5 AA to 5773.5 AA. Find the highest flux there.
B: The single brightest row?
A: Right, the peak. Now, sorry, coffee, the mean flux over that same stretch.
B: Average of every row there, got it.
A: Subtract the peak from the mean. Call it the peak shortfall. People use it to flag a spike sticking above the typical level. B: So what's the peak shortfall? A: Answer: -0.021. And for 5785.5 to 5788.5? -0.013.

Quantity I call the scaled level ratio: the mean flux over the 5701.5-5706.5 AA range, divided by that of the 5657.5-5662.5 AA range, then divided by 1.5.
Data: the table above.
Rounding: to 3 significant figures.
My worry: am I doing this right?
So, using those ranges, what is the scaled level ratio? 0.658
